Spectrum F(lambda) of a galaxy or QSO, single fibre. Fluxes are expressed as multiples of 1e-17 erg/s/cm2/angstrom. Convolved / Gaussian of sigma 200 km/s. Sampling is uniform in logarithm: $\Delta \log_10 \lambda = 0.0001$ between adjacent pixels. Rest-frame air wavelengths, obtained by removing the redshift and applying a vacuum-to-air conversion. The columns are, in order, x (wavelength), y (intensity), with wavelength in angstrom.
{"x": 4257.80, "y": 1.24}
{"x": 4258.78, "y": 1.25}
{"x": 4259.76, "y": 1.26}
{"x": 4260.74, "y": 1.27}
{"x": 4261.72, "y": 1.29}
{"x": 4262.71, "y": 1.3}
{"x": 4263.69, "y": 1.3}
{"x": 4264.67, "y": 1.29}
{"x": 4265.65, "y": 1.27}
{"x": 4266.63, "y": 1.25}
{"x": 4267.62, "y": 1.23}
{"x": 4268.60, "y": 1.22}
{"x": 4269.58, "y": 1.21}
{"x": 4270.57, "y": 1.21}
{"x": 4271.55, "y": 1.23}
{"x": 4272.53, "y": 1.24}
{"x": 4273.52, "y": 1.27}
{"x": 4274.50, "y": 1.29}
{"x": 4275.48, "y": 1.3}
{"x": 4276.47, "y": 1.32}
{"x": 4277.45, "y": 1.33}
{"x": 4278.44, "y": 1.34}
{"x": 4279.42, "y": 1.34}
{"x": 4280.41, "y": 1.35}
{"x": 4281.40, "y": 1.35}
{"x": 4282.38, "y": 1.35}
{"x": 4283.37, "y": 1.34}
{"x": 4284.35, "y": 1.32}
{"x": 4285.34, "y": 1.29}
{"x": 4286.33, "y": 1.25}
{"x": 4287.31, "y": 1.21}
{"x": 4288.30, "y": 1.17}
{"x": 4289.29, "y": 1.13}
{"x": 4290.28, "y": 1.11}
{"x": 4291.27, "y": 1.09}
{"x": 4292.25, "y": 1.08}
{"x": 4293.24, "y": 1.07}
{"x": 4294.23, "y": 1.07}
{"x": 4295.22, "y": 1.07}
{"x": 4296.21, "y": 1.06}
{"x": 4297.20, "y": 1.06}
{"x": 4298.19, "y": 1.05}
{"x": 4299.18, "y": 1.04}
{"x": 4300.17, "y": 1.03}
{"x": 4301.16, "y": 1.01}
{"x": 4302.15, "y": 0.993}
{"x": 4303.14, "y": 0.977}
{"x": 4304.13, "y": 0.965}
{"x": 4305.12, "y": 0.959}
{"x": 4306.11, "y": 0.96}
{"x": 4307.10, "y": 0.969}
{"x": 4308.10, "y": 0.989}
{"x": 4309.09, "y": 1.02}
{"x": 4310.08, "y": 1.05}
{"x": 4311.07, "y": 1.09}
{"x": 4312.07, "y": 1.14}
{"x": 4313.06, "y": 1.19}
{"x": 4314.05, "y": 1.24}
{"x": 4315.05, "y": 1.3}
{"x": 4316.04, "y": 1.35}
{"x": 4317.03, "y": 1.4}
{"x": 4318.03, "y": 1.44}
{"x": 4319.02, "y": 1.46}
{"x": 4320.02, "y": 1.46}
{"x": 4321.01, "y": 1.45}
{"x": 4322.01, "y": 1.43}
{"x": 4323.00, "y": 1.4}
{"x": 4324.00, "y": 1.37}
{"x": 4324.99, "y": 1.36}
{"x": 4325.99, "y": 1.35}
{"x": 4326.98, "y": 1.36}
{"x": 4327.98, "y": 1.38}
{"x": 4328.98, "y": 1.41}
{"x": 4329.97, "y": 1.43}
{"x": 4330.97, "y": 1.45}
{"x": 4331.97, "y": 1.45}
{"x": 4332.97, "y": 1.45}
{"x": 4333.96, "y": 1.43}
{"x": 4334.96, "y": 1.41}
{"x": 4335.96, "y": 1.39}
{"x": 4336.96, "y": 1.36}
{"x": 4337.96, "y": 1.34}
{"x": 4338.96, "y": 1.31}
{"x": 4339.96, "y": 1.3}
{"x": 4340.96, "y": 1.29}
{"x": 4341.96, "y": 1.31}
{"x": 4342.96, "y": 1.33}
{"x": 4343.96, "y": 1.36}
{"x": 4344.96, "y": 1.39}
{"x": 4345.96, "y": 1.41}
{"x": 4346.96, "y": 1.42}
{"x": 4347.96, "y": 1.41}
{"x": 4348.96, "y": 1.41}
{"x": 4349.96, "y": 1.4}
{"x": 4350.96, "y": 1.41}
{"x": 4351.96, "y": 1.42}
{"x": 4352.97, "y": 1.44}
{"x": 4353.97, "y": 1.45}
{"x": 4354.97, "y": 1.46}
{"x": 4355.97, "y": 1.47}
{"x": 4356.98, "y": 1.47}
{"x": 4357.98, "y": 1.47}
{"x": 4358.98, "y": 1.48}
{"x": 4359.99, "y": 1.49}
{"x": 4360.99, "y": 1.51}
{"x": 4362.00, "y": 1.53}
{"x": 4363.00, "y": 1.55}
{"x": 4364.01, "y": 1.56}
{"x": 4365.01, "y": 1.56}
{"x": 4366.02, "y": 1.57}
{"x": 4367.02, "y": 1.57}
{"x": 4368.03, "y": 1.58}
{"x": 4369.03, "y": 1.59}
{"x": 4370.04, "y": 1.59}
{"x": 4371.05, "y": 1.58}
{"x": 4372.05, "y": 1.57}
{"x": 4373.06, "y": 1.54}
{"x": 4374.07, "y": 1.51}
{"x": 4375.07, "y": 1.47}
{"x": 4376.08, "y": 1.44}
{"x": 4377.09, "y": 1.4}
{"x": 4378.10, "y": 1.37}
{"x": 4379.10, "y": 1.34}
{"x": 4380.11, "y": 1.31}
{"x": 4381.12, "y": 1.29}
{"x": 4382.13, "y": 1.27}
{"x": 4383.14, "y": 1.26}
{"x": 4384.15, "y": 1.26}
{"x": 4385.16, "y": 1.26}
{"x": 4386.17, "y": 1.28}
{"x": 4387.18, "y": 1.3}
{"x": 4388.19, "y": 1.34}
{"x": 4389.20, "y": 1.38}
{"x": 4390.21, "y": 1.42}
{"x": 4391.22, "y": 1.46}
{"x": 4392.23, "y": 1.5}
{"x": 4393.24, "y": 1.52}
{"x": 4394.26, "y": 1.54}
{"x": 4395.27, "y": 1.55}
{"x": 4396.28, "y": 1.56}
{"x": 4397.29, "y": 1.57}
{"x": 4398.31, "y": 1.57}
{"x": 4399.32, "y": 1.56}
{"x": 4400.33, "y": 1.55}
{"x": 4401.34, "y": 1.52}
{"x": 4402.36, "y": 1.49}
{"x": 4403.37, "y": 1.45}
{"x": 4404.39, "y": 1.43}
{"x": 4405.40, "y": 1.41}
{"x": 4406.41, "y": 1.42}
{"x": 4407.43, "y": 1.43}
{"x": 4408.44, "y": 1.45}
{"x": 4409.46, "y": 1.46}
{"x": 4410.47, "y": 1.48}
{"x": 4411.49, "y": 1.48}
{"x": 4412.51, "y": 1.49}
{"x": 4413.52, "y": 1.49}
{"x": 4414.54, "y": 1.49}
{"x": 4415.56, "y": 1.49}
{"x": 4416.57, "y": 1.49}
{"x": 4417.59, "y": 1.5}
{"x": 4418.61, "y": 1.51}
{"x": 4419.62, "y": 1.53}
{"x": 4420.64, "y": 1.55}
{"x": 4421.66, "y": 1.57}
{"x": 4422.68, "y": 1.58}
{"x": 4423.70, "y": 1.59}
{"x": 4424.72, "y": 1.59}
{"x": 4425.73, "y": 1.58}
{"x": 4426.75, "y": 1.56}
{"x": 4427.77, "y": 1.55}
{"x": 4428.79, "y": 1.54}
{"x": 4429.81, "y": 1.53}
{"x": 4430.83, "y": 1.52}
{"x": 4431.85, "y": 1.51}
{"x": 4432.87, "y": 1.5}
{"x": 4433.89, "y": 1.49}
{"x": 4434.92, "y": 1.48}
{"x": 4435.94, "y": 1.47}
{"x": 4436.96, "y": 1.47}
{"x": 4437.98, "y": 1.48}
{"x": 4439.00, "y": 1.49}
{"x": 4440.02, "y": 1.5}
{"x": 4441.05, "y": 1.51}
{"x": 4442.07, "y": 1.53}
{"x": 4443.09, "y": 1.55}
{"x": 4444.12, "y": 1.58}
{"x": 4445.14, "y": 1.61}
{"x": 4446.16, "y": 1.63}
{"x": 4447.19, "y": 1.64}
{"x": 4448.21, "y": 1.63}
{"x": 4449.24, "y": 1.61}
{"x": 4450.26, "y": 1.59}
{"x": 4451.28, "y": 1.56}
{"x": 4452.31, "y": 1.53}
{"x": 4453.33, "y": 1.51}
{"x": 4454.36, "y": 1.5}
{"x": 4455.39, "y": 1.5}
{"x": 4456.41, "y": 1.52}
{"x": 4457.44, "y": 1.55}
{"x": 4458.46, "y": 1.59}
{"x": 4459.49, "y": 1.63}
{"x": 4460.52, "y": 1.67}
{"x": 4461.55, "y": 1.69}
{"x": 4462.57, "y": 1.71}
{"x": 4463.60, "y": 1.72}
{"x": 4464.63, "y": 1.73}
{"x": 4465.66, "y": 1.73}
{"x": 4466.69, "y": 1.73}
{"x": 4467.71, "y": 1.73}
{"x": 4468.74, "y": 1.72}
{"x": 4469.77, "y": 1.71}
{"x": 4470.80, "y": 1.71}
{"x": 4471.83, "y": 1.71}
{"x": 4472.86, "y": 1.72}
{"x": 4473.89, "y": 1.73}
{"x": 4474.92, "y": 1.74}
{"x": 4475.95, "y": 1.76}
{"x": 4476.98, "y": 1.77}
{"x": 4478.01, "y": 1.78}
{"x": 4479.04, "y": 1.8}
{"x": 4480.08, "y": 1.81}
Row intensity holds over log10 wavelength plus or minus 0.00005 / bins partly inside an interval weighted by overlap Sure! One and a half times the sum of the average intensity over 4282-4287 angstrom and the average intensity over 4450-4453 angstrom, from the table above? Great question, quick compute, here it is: 4.30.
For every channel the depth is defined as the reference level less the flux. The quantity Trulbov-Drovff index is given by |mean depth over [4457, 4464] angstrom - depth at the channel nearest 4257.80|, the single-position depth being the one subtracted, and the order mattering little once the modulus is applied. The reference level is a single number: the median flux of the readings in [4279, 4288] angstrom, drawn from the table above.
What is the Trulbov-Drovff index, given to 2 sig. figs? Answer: 0.41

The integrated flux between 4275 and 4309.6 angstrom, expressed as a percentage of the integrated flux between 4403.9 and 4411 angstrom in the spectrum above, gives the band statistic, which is 386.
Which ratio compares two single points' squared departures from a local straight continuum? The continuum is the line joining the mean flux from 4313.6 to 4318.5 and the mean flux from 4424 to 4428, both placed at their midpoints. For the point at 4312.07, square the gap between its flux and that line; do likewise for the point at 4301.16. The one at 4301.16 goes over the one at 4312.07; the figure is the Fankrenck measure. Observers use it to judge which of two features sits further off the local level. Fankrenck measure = 2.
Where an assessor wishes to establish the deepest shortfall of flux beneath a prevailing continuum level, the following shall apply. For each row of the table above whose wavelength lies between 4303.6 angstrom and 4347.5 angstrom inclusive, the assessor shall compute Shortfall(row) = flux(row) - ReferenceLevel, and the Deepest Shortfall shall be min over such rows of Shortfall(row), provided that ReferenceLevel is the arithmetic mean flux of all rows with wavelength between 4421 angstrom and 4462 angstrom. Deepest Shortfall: -0.59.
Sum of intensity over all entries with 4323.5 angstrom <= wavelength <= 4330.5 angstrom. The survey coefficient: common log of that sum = 0.98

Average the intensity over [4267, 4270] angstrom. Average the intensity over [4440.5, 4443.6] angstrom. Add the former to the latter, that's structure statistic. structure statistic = 2.75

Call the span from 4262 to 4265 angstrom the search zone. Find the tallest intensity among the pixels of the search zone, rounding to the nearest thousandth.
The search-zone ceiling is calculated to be 1.300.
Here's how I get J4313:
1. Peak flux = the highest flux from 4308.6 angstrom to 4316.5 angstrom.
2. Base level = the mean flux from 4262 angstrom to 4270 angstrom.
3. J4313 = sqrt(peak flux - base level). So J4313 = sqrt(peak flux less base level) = 0.30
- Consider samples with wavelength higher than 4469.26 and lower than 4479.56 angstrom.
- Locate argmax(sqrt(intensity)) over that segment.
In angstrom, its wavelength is 4479.04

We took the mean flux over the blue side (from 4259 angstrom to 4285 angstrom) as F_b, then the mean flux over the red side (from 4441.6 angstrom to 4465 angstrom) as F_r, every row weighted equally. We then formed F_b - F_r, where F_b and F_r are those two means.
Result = -0.31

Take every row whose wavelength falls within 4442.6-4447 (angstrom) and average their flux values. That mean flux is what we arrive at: 1.59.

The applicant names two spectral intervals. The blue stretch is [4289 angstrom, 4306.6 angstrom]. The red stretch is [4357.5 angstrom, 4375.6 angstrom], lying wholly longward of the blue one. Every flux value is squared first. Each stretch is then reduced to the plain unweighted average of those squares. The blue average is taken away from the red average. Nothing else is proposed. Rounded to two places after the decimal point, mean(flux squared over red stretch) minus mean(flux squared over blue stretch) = 1.29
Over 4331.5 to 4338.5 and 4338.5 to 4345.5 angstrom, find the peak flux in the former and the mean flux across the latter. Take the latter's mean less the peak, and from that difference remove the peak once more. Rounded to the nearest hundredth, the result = -1.57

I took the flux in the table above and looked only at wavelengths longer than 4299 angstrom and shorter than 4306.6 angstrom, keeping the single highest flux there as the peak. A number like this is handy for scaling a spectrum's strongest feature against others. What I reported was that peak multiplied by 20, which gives 21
